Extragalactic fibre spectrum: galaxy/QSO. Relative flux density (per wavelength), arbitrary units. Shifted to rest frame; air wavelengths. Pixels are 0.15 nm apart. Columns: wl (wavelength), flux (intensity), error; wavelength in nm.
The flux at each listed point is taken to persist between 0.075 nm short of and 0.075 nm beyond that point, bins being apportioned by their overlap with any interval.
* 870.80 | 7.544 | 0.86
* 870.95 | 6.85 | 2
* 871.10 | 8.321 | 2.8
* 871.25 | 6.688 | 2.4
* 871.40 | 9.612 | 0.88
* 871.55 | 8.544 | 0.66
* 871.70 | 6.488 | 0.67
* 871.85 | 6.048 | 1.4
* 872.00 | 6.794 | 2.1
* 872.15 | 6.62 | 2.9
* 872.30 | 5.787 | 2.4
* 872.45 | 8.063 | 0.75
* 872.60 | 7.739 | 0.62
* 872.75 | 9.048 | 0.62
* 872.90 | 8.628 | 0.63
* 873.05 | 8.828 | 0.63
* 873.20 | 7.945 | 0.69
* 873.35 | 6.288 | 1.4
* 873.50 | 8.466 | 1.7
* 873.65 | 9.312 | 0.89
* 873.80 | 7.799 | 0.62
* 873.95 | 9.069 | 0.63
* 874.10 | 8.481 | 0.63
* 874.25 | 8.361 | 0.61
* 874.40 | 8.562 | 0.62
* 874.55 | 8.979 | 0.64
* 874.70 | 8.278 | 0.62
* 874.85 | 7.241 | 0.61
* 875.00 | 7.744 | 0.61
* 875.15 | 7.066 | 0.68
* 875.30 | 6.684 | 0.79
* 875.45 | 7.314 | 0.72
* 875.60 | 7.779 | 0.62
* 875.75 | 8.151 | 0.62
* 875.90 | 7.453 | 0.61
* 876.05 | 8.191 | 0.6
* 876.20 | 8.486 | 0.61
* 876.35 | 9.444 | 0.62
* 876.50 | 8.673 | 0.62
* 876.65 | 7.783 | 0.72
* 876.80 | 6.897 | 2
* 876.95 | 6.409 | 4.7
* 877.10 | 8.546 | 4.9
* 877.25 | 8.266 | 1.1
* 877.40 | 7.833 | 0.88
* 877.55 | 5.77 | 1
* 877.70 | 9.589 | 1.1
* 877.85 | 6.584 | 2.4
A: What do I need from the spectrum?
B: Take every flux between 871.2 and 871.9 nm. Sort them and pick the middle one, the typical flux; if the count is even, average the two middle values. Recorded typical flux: 6.7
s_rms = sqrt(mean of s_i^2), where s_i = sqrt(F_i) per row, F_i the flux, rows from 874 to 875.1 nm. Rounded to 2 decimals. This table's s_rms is 2.87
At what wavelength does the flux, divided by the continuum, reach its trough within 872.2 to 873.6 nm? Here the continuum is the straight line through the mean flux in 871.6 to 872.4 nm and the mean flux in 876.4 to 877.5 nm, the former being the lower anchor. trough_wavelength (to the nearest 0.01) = 872.30 nm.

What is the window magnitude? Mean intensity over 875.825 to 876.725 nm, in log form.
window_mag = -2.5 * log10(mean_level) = -2.30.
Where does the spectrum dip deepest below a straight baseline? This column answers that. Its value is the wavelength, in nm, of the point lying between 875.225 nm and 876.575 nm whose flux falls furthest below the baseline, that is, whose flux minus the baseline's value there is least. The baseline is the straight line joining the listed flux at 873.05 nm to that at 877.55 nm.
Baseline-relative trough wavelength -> 875.30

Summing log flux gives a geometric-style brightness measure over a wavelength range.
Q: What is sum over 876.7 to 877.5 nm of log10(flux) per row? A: 4.39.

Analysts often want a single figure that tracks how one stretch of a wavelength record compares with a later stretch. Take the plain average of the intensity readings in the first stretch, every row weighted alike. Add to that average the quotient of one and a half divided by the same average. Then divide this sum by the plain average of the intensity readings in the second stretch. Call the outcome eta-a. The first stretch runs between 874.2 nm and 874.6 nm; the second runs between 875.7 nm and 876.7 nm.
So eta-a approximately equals 1.06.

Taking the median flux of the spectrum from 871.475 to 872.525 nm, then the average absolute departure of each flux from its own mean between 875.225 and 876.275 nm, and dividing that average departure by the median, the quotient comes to 0.074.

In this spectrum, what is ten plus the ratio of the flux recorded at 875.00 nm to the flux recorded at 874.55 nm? 10.9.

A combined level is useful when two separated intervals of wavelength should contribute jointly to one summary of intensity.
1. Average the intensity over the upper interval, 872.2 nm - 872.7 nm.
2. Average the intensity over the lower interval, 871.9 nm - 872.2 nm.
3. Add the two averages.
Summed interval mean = 13.9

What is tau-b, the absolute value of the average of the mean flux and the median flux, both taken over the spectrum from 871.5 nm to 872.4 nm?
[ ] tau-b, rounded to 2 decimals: 6.63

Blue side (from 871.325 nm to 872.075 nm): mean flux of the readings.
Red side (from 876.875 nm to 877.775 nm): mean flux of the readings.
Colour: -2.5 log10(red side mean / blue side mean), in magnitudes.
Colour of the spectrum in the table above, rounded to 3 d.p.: -0.034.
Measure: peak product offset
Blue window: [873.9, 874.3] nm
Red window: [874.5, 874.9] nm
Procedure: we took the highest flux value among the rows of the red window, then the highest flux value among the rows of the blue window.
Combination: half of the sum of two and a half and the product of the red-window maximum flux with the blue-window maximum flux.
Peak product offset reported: 42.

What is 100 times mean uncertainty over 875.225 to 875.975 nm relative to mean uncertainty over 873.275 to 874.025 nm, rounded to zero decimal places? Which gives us 64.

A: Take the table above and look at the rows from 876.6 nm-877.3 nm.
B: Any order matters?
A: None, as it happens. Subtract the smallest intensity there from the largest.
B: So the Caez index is 2.1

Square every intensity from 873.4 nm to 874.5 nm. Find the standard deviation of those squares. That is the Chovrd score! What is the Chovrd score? 8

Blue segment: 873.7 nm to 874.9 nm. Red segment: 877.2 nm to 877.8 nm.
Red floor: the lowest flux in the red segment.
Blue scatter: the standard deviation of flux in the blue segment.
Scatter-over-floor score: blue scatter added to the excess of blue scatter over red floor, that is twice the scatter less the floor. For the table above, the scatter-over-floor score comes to -4.6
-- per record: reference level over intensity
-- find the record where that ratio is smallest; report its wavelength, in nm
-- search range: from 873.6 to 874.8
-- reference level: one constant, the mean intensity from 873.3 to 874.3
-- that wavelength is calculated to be 873.65 nm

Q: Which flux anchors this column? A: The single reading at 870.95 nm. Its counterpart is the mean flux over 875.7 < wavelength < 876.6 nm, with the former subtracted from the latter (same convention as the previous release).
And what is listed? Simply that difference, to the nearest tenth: 1.5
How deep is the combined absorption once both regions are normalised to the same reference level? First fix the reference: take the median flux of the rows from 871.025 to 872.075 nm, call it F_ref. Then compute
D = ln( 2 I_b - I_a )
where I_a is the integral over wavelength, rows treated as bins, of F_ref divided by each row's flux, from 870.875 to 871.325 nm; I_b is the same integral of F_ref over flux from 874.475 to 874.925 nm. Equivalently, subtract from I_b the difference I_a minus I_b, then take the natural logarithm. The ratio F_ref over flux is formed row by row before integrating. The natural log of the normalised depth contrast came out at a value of -1.11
